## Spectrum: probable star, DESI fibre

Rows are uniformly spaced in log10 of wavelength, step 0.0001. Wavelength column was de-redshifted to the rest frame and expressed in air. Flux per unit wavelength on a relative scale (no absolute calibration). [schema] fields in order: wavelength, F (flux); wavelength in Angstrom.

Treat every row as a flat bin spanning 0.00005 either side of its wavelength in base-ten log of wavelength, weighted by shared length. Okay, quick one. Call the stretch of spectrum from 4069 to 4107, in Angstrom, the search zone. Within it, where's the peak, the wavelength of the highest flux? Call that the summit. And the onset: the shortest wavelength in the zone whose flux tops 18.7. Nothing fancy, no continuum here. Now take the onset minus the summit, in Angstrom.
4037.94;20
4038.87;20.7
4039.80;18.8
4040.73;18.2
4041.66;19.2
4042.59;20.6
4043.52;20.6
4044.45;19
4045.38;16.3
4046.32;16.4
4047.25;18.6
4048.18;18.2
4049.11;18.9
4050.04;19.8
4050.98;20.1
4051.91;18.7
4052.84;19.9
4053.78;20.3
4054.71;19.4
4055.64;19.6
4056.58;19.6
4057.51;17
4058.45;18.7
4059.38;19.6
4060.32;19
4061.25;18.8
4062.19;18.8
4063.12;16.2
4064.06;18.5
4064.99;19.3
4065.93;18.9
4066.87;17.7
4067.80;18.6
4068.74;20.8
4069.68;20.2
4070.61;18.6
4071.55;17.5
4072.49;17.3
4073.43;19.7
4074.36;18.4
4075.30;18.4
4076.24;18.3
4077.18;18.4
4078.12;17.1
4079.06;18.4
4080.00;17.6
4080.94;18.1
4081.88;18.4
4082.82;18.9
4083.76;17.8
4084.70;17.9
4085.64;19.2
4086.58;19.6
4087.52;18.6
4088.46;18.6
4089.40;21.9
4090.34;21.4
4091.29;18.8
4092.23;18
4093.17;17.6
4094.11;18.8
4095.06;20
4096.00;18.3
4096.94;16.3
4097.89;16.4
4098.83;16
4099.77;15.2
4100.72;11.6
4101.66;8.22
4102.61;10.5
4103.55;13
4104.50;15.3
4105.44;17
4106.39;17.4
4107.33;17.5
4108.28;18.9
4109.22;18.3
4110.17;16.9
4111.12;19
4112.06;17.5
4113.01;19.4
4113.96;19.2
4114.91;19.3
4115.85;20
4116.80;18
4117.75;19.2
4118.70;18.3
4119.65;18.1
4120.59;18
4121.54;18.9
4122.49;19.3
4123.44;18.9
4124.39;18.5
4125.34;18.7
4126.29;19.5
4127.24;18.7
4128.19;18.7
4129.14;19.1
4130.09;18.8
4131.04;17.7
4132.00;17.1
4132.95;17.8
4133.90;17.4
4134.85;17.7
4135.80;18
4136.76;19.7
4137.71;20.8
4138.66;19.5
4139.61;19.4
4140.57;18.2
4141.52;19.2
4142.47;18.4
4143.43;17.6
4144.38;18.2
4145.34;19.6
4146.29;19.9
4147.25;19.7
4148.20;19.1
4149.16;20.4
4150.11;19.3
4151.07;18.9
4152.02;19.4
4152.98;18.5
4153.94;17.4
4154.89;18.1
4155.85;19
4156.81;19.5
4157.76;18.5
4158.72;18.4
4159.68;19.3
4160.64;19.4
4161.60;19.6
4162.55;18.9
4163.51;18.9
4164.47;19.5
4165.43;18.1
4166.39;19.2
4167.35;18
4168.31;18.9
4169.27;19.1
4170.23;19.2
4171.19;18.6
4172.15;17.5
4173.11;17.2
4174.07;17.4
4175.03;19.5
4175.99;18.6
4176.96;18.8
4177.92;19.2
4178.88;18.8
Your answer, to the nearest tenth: -19.7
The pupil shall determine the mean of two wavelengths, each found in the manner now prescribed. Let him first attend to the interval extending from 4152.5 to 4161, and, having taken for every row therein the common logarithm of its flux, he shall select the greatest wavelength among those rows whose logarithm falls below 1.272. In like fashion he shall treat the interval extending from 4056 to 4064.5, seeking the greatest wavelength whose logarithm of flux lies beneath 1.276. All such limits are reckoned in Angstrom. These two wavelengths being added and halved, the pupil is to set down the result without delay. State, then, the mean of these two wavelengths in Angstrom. 4111.4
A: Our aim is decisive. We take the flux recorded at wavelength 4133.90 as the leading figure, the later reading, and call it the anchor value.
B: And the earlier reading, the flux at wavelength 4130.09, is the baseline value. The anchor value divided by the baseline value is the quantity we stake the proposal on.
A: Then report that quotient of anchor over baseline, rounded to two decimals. 0.93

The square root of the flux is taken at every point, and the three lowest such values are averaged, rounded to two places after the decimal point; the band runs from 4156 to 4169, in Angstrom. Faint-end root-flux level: 4.26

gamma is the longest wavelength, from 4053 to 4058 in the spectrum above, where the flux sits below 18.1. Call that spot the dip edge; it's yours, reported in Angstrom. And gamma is 4057.51 Angstrom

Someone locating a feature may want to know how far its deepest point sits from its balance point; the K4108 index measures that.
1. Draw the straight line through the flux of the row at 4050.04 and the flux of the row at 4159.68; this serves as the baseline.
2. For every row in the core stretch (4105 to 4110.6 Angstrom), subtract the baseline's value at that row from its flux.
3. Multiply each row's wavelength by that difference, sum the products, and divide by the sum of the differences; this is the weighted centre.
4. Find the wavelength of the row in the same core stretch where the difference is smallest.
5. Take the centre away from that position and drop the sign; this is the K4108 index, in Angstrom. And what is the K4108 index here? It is 2.5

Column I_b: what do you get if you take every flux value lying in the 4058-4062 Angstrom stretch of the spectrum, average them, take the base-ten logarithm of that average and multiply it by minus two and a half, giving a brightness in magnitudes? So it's -3.20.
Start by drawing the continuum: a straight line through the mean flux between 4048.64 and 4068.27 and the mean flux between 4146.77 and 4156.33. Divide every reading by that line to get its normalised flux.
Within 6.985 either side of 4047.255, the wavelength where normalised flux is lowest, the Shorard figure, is 4045.38 Angstrom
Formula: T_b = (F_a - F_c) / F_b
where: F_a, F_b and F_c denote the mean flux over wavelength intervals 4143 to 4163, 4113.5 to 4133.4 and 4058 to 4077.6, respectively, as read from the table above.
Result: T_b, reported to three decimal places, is 0.018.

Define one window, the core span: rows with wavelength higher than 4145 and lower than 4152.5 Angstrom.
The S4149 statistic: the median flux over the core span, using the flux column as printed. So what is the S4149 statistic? 19.5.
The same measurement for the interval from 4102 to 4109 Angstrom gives 17.0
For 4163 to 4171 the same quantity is 19.0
